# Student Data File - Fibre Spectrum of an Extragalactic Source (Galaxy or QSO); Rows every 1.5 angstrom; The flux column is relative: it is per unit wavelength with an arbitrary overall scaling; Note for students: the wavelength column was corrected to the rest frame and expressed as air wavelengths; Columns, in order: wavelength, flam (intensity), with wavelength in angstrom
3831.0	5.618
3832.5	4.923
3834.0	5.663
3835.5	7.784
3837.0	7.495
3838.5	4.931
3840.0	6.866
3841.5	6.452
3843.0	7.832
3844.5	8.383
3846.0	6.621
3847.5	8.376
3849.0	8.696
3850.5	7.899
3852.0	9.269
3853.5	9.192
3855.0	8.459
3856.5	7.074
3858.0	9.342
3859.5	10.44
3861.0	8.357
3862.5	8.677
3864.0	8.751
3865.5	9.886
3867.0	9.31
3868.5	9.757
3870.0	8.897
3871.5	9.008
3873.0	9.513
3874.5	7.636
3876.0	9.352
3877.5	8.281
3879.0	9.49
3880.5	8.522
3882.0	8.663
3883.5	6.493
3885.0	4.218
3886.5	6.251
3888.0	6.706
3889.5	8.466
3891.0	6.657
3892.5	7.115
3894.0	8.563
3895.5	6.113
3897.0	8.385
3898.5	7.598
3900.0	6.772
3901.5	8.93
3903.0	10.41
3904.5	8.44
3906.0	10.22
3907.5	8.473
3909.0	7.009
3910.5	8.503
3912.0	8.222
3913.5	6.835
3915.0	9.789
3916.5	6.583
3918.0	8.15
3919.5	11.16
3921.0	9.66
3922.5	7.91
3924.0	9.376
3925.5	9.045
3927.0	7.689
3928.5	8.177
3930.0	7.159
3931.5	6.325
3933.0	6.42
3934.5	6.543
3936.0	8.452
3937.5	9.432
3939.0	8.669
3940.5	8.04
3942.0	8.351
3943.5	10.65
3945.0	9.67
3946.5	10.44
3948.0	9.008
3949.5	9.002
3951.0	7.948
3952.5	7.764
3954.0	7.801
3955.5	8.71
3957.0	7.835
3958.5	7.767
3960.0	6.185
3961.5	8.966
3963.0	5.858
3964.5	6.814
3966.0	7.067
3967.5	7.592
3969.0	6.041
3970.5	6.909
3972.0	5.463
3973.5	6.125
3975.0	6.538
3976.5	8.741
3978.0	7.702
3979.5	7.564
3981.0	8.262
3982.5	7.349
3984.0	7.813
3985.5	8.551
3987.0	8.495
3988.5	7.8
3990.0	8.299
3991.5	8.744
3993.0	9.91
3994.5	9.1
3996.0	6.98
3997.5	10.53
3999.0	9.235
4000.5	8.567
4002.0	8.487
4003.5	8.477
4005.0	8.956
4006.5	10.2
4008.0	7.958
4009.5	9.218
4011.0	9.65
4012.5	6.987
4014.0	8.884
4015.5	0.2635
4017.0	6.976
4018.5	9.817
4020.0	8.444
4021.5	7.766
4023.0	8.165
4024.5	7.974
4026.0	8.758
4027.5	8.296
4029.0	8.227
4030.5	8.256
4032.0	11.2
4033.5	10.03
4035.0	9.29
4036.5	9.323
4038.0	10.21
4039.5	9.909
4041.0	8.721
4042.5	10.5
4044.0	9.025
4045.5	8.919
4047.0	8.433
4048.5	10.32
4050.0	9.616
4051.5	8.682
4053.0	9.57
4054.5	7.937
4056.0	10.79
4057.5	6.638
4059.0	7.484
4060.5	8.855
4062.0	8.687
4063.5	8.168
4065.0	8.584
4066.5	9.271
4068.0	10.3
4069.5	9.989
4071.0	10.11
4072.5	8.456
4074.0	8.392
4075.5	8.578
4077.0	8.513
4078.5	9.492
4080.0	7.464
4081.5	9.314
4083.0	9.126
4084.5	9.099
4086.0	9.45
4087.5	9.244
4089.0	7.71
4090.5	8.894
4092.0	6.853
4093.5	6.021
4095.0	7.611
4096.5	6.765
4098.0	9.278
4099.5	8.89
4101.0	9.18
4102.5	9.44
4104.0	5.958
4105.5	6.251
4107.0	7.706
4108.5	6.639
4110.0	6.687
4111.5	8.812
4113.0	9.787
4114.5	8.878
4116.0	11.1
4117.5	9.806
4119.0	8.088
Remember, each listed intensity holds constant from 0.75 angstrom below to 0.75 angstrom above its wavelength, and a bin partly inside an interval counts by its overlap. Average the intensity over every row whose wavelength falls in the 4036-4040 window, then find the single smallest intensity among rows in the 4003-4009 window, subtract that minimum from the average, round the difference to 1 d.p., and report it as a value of 1.9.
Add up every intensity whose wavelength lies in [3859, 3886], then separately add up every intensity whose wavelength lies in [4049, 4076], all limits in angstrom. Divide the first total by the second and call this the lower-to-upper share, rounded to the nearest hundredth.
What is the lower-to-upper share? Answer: 0.97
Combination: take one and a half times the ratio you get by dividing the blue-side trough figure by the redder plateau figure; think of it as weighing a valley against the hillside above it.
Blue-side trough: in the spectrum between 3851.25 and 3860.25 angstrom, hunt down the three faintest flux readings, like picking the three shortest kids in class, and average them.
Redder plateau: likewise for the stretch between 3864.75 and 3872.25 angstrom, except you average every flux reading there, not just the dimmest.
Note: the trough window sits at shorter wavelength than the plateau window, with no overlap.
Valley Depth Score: 1.32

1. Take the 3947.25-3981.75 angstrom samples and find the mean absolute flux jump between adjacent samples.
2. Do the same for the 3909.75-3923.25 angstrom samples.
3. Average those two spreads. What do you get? 1.46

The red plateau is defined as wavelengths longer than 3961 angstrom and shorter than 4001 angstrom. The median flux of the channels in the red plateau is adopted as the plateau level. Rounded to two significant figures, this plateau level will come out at 7.8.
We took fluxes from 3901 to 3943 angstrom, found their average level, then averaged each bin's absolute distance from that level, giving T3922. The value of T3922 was 0.97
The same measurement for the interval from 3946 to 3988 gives 0.88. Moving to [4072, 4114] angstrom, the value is 1.04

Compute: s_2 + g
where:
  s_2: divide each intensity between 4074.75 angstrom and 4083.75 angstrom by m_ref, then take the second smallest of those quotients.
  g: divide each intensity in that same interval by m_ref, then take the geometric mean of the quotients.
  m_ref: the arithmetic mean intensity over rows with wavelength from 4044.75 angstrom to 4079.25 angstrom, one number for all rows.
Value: 1.9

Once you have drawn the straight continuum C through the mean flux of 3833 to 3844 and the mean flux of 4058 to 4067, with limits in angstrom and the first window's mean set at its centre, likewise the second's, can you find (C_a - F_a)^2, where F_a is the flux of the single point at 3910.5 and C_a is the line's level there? 1.5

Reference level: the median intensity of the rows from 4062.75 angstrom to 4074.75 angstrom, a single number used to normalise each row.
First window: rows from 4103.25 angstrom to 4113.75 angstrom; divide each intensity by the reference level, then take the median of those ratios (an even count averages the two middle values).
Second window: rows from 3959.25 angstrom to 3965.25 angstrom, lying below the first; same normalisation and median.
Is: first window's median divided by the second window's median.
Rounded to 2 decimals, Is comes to 1.03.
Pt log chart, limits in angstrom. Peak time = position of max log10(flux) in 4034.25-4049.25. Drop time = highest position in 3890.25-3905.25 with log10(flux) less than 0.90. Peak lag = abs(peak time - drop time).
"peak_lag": 142.5 angstrom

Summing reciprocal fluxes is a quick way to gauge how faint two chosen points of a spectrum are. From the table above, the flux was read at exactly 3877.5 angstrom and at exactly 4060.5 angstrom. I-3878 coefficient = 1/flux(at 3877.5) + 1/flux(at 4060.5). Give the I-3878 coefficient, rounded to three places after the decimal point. 0.234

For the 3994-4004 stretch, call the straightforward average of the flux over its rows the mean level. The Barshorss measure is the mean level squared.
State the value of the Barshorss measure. 77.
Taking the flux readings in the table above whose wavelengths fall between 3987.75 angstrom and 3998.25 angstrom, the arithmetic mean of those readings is 8.8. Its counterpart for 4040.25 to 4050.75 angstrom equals 9.4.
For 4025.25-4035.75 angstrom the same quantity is 9.2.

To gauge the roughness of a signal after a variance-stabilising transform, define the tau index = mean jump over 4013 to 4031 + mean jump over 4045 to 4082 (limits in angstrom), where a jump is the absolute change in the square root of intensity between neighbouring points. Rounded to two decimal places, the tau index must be 0.71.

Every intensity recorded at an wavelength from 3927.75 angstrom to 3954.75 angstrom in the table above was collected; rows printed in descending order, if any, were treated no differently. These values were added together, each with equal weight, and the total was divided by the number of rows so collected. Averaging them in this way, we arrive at 8.3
